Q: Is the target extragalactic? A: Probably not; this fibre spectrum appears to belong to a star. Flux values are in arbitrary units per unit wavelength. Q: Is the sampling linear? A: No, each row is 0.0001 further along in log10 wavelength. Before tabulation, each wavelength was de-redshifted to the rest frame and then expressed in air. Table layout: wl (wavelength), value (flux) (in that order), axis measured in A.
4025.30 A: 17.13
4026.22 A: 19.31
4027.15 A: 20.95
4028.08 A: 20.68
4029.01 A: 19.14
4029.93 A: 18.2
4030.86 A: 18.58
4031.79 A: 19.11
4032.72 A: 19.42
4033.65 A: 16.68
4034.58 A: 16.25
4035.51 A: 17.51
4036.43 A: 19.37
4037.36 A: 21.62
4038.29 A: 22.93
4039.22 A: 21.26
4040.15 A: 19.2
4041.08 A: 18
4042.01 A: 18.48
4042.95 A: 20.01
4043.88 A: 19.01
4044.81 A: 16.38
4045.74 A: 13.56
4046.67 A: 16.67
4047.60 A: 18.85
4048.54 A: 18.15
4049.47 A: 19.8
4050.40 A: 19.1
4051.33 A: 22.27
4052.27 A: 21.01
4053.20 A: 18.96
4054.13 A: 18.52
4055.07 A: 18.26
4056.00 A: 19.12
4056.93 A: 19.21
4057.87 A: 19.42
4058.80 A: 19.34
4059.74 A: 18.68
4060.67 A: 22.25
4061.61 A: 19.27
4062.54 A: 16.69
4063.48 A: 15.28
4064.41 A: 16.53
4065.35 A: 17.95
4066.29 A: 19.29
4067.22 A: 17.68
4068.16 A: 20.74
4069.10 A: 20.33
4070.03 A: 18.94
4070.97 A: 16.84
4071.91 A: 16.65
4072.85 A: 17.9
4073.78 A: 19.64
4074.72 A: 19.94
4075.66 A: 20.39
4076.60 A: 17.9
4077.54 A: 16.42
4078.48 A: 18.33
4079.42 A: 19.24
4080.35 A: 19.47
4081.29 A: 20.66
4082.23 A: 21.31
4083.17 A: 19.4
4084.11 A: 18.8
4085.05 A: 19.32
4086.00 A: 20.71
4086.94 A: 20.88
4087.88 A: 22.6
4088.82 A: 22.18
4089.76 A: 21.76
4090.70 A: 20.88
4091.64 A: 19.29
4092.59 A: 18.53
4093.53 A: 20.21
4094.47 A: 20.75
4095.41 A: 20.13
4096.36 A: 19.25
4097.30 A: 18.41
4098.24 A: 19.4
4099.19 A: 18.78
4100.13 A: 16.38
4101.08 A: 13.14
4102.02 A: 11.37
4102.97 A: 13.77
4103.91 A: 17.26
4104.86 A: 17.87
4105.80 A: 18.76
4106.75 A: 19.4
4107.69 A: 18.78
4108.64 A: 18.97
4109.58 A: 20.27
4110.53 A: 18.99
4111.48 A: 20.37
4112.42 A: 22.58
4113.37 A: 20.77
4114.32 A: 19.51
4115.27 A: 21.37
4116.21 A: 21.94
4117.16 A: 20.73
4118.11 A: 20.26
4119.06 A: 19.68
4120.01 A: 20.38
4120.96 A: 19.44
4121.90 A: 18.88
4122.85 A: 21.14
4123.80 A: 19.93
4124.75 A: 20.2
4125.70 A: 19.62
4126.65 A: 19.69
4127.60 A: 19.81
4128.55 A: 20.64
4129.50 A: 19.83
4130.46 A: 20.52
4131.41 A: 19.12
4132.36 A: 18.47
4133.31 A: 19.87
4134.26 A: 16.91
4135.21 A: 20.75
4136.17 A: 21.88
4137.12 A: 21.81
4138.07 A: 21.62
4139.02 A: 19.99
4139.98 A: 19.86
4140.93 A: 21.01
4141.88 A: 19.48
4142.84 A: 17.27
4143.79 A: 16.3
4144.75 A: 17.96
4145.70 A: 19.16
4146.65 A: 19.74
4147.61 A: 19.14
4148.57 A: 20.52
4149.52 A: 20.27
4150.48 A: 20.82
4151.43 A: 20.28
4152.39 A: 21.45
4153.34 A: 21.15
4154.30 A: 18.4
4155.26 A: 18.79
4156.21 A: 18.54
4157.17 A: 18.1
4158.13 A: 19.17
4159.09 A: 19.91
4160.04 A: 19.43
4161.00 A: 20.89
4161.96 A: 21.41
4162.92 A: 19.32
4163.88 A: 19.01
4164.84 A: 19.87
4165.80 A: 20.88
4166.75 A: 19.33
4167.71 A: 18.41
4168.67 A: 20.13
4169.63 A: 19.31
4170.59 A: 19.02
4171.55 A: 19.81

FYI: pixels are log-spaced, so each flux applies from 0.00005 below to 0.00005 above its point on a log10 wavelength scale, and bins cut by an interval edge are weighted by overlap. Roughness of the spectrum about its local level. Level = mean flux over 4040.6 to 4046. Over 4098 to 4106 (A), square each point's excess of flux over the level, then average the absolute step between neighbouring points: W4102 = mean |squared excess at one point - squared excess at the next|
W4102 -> 10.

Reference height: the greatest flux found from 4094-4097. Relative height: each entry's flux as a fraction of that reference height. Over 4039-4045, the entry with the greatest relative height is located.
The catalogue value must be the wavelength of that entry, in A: 4039.22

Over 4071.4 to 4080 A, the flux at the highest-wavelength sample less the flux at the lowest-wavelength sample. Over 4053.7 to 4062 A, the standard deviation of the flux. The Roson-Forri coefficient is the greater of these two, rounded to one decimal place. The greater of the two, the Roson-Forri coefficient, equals 2.6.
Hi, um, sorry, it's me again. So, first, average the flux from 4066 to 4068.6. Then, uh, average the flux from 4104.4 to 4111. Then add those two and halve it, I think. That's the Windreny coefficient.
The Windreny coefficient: 19.1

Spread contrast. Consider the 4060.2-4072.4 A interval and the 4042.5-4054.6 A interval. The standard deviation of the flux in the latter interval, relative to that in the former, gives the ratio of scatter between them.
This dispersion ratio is 1.1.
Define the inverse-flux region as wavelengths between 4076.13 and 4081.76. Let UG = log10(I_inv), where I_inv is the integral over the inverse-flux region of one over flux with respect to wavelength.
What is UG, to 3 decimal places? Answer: -0.518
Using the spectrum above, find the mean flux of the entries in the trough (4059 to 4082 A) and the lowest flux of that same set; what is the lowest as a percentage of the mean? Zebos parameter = 82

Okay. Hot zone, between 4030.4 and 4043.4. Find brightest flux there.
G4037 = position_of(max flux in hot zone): 4038.29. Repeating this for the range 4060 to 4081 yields 4060.67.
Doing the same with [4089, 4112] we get 4089.76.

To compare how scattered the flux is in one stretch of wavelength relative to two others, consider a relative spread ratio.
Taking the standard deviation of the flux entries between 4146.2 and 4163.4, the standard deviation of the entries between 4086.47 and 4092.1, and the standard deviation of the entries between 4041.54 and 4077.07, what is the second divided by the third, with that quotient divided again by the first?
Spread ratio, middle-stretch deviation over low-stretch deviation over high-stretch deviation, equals 0.6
